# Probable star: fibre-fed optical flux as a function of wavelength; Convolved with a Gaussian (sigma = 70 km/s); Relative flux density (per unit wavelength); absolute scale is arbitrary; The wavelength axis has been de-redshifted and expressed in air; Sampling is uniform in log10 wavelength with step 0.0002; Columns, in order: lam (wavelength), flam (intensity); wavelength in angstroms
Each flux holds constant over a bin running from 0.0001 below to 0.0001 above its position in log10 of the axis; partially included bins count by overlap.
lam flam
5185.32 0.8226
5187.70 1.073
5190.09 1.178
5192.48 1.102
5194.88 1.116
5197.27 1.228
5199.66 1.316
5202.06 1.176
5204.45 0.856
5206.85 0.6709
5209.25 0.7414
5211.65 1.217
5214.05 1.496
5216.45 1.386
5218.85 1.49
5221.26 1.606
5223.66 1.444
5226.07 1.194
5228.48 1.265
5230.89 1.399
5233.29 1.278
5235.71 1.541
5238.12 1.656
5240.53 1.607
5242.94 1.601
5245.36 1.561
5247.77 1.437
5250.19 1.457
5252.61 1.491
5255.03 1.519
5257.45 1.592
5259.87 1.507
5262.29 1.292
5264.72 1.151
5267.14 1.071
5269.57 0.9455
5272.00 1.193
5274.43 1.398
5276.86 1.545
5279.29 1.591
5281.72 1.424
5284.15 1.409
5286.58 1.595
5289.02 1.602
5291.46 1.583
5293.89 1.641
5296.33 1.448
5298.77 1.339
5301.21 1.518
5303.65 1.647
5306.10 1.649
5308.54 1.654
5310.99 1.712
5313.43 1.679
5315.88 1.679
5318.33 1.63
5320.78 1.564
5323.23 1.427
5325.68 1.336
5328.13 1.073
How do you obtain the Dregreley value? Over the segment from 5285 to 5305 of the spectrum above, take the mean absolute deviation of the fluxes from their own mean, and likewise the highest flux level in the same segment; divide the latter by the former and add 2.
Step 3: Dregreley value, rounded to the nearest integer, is 22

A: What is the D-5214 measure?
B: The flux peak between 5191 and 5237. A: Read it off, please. 1.606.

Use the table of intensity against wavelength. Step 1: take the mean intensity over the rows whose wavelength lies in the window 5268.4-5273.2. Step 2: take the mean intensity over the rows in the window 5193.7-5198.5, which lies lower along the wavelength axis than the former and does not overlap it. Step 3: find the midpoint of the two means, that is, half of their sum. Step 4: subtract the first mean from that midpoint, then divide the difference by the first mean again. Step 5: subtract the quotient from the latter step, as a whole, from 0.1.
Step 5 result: 0.05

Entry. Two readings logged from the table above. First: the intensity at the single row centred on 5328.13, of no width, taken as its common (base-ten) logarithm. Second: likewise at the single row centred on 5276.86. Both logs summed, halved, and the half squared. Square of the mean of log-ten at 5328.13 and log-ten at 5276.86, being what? 0.012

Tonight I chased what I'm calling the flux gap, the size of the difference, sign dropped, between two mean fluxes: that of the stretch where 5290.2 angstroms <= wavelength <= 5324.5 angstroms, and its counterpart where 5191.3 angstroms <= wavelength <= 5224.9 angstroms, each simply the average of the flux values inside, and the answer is 0.38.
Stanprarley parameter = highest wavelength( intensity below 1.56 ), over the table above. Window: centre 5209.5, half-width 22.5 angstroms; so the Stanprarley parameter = 5230.89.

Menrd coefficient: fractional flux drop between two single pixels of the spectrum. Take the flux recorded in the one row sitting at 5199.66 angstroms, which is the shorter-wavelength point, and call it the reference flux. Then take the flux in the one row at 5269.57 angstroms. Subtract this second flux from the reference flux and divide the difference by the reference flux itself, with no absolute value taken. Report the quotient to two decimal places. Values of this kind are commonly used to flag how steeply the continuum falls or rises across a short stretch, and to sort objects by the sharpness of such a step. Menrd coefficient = 0.28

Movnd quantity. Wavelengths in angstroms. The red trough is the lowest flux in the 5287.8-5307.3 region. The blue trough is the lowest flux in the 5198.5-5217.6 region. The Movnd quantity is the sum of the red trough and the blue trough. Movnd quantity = 2.01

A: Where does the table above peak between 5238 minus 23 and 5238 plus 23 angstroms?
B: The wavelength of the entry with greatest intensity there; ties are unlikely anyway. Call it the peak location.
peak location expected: 5238.12 angstroms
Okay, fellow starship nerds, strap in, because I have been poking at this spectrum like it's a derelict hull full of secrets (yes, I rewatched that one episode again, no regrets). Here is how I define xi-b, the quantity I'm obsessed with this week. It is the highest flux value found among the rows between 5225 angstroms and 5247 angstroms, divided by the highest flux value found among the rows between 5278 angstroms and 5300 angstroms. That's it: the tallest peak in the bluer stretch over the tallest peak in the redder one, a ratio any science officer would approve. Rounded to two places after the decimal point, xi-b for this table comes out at 1.01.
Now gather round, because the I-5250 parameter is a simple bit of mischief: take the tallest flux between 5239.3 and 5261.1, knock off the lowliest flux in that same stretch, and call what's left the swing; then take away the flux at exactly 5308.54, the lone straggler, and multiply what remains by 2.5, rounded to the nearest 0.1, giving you -3.7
